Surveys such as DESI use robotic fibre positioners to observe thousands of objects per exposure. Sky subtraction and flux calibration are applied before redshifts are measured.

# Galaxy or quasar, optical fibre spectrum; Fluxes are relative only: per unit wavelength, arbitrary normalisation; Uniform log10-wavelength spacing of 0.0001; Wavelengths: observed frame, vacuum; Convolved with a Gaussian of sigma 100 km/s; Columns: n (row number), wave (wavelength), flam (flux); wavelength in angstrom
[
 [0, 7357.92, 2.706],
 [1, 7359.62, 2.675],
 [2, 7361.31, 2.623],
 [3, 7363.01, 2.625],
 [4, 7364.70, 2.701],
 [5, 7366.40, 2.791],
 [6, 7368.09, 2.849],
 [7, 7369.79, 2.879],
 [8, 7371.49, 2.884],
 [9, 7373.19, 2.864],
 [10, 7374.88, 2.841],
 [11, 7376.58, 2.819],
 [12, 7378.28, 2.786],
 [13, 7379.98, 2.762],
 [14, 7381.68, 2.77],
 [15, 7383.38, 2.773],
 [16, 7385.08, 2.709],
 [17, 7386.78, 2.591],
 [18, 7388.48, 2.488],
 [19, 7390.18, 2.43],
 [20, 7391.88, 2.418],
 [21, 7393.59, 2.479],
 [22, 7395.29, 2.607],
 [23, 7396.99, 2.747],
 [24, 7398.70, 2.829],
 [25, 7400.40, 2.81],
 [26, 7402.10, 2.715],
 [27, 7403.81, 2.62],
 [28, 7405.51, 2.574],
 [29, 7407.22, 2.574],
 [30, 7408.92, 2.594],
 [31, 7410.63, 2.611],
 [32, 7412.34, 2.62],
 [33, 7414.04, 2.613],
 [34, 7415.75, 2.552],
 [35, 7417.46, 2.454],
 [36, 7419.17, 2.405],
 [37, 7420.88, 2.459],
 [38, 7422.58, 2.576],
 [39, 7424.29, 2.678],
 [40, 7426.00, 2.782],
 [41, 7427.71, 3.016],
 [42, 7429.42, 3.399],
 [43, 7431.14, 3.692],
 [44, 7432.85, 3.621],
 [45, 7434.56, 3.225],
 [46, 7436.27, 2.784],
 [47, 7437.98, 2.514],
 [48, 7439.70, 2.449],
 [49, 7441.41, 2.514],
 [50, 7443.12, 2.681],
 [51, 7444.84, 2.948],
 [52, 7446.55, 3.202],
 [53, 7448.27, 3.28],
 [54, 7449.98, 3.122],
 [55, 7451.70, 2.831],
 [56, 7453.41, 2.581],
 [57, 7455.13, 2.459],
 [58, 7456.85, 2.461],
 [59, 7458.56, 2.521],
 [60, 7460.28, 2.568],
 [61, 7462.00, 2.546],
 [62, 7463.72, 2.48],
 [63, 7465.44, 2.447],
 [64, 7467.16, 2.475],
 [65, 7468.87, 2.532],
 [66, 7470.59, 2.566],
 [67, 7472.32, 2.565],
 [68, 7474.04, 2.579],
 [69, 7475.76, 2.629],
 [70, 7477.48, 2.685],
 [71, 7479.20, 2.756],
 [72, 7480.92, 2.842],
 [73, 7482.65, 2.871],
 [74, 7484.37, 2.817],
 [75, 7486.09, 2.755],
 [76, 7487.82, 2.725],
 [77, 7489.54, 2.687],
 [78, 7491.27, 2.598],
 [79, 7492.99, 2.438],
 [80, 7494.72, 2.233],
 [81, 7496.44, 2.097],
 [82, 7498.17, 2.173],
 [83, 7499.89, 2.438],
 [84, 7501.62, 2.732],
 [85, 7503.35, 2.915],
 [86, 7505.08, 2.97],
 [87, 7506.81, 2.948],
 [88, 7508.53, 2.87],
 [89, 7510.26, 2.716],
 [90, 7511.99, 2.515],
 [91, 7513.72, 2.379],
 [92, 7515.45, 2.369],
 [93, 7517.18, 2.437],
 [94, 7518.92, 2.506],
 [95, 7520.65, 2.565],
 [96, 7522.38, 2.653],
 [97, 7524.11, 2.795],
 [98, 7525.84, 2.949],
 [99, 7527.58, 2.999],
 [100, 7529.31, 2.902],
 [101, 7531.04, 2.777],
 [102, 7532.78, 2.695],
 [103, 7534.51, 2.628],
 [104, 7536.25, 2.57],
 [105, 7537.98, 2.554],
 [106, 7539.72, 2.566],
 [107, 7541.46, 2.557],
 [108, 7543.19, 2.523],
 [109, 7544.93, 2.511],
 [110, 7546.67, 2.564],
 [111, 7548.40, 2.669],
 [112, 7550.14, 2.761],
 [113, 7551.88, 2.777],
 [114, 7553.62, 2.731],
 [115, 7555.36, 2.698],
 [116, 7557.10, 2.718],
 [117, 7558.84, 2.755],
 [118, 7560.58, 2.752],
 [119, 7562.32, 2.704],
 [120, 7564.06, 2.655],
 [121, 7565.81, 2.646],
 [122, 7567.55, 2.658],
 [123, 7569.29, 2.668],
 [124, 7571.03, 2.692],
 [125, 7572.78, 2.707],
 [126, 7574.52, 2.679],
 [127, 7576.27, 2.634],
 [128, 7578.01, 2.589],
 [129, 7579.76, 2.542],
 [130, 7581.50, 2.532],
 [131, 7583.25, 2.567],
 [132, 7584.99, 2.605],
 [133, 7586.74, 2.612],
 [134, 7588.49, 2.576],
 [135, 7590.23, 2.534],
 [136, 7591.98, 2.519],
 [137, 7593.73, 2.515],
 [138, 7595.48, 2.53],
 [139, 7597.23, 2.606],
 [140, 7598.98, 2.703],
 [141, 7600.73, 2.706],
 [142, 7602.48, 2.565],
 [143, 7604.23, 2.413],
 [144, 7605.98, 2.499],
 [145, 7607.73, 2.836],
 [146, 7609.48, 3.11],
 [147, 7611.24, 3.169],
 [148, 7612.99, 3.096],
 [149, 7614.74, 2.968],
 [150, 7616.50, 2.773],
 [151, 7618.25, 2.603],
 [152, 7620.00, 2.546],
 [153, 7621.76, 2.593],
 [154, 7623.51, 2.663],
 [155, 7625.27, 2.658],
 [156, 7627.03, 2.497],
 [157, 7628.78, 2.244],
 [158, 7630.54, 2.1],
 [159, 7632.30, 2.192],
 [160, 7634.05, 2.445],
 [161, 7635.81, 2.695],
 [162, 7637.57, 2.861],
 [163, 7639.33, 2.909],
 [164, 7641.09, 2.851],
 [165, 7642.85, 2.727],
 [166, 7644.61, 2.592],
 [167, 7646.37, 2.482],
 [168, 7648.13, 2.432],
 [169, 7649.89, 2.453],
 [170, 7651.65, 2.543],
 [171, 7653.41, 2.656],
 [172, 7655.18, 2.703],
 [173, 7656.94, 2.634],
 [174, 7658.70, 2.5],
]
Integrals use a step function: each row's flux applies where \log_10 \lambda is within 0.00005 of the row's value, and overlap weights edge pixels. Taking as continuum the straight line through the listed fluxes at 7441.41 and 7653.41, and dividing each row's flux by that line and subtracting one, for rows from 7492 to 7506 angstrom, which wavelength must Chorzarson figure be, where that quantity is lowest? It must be 7496.44 angstrom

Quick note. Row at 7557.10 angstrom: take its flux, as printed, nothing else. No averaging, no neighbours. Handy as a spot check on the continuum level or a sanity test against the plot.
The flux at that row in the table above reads 2.718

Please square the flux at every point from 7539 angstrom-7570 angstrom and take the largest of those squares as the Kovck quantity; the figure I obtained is 7.7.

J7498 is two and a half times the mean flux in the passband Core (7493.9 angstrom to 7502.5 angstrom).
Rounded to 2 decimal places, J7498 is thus 5.84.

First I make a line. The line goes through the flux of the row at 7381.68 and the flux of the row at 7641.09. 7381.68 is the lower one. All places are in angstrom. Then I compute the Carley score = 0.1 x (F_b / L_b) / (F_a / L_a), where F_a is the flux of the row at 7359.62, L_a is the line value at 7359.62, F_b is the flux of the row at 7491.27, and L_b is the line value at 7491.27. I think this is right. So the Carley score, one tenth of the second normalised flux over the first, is 0.096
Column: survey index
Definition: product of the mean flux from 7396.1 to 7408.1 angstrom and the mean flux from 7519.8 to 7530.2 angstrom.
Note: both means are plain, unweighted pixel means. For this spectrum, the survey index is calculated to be 7.6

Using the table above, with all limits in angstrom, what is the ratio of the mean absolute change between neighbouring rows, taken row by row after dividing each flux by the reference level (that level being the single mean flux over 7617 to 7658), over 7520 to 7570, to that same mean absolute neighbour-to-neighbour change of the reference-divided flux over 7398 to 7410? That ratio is 1.2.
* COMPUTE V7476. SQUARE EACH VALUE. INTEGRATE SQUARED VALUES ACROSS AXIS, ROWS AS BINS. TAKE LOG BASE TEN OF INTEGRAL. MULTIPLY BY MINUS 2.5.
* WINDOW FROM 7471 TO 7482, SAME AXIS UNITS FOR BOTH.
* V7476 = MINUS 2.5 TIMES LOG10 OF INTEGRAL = -4.7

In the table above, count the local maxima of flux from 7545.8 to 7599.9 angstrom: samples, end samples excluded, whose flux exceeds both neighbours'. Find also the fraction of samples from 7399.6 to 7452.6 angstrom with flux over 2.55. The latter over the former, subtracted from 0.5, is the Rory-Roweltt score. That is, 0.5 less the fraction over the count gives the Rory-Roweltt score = 0.30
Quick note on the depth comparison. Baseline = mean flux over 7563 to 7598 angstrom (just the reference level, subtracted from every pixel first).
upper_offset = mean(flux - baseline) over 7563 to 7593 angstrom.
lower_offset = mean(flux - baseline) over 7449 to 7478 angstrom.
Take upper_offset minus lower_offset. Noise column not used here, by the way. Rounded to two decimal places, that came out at 0.02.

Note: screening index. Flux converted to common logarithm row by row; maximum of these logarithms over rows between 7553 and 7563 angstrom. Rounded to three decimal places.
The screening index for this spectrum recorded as 0.440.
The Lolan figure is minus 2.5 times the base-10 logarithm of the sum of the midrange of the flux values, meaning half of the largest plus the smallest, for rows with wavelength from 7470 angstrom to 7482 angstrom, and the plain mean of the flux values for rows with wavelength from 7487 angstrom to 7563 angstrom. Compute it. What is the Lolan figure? -1.82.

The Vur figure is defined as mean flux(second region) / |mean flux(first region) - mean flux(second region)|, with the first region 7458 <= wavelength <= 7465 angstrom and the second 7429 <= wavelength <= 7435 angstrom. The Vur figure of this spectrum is 3.6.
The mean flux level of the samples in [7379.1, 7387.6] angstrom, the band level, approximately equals 2.72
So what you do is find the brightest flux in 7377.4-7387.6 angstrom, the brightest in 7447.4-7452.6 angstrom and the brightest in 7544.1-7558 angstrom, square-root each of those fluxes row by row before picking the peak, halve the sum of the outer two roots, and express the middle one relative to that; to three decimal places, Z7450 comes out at 1.086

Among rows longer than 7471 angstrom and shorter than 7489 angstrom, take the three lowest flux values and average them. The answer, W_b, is 2.59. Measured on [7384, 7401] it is 2.44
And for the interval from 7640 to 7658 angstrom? 2.46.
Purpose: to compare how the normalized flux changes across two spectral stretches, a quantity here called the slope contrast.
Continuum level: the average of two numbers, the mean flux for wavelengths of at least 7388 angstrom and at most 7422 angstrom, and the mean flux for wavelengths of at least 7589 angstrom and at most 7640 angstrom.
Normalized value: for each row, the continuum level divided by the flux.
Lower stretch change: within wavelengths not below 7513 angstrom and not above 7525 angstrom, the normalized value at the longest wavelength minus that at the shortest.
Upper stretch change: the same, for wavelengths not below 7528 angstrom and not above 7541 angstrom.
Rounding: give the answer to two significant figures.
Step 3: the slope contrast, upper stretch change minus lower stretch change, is 0.28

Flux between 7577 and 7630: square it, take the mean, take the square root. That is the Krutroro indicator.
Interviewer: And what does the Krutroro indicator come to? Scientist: 2.65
